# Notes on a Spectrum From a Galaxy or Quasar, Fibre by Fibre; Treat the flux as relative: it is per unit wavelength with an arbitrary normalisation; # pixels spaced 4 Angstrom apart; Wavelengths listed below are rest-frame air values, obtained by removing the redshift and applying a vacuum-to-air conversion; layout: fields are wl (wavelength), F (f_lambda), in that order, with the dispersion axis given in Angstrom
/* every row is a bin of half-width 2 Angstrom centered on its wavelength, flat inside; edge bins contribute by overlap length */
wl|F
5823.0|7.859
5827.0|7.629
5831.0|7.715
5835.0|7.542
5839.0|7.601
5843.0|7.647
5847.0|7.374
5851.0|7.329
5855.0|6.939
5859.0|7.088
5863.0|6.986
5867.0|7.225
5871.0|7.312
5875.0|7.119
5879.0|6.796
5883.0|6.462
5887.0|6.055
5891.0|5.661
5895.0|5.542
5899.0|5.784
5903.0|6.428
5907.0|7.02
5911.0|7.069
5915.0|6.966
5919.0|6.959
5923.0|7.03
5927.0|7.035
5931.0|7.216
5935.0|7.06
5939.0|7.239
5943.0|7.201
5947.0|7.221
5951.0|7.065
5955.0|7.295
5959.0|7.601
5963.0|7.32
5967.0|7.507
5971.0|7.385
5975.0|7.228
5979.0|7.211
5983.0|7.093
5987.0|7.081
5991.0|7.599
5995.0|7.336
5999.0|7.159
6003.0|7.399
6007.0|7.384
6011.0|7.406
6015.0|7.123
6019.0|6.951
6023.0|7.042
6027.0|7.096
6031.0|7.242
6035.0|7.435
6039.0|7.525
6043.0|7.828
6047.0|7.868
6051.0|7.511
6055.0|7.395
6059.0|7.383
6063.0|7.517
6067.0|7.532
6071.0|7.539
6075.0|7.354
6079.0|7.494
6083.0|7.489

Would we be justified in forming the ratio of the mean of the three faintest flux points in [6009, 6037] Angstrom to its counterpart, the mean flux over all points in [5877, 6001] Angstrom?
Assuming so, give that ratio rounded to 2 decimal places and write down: 1.01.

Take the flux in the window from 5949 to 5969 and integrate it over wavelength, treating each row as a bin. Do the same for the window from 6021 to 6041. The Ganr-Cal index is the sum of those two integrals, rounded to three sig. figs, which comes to 293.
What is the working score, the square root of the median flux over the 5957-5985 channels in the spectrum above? 2.71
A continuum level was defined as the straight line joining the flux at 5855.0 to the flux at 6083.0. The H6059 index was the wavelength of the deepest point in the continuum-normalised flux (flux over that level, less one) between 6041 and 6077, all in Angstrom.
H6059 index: 6075.0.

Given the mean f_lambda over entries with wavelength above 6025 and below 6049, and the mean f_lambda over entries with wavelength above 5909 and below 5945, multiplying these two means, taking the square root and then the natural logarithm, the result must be 1.99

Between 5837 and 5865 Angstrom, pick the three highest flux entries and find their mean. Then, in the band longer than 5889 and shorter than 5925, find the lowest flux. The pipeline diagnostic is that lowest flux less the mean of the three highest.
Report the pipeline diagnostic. -2.0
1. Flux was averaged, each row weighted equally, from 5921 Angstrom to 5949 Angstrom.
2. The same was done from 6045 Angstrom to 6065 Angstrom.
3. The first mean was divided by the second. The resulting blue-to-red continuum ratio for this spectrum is 0.95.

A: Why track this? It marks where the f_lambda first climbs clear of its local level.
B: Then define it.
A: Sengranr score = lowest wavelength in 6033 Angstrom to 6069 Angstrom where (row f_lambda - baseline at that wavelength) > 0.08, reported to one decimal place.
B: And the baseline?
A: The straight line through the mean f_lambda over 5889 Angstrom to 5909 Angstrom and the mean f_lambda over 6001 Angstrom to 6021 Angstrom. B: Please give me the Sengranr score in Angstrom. 6043.0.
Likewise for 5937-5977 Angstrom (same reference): 5939.0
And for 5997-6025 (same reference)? 6003.0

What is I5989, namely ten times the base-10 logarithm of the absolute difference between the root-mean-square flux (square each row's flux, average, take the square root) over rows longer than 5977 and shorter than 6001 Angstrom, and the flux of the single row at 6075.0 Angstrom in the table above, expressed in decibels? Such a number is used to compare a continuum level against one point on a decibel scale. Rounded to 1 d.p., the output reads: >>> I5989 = -9.8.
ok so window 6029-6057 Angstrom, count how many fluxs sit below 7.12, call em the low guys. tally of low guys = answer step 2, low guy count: 0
